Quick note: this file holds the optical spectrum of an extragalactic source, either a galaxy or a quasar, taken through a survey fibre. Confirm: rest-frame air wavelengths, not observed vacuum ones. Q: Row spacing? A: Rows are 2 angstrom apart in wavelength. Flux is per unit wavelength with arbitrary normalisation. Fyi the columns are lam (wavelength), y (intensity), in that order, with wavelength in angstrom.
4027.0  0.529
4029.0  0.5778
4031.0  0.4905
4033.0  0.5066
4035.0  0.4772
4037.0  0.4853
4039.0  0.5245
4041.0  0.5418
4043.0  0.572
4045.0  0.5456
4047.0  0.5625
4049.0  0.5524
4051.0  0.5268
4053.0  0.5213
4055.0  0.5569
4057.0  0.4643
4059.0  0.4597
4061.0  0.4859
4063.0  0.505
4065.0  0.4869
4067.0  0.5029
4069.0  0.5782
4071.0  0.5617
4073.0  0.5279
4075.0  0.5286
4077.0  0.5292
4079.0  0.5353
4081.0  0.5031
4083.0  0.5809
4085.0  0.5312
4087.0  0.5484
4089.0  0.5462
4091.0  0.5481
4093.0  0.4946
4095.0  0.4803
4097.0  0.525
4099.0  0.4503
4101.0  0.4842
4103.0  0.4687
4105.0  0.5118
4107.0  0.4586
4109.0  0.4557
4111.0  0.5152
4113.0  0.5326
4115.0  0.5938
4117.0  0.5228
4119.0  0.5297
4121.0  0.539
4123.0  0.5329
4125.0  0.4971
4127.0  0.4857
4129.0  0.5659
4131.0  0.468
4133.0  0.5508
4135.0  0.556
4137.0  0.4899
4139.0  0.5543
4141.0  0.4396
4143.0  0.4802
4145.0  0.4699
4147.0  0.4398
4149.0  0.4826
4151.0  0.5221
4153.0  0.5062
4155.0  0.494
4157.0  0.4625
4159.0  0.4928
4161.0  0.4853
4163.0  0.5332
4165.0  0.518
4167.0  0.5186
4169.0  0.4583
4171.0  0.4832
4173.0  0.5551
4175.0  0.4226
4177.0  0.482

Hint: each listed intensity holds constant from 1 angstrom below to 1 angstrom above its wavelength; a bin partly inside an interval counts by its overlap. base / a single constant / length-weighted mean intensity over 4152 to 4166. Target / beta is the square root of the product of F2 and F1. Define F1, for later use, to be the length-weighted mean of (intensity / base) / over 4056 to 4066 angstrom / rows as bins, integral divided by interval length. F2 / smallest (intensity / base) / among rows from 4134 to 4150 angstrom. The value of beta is 0.92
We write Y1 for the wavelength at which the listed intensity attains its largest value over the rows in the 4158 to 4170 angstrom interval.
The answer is 4163.0 angstrom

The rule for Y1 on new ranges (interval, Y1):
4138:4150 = 4139.0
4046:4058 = 4047.0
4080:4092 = 4083.0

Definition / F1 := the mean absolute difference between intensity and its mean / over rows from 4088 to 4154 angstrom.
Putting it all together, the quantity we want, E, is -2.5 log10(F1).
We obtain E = 3.69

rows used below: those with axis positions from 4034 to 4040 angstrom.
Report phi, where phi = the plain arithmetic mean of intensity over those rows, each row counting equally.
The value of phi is 0.496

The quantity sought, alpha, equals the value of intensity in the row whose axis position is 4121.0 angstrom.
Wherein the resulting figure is 0.539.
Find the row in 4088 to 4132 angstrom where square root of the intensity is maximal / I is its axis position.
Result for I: 4115.0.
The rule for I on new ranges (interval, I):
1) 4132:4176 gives 4135.0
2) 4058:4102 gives 4083.0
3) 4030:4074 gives 4069.0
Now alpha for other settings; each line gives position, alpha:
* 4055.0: 0.5569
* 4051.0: 0.5268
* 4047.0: 0.5625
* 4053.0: 0.5213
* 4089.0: 0.5462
